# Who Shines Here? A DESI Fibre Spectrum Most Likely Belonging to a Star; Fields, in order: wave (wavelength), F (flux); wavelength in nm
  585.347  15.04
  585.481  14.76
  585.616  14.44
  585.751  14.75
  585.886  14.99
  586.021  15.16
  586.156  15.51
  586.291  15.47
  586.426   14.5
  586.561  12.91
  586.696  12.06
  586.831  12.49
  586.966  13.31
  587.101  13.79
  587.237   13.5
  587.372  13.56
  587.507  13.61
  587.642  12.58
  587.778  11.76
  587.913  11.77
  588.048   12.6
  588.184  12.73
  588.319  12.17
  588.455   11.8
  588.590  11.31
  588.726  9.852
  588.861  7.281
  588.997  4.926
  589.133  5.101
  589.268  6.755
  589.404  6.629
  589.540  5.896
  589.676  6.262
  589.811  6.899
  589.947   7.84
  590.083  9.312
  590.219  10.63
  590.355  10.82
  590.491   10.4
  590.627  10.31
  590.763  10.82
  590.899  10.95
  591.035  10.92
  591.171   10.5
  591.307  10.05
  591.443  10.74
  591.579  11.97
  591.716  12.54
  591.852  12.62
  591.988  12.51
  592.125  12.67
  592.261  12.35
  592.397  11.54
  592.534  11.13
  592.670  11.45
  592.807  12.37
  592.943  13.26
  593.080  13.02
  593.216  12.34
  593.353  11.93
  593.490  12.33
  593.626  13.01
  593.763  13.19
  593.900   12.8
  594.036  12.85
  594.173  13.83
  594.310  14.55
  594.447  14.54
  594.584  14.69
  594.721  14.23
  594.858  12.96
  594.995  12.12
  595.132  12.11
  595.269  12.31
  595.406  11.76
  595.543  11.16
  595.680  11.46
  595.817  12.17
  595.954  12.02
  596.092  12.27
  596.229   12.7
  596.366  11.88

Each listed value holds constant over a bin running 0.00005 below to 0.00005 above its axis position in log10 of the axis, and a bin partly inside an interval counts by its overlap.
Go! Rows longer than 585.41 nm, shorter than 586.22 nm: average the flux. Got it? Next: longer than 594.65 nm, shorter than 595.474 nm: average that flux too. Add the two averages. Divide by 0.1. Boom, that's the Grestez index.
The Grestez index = 275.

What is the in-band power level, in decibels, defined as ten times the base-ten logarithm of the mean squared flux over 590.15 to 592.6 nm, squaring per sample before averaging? 21.1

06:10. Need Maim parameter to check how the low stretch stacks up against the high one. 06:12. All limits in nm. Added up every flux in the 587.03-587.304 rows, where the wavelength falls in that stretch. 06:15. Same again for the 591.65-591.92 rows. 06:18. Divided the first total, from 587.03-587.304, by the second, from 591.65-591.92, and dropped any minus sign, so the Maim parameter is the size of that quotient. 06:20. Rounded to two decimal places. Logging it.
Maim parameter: 1.08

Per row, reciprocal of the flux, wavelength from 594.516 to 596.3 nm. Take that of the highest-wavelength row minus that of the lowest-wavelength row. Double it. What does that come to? 0.021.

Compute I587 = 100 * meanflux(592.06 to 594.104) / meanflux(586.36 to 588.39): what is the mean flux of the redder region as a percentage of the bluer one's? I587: 96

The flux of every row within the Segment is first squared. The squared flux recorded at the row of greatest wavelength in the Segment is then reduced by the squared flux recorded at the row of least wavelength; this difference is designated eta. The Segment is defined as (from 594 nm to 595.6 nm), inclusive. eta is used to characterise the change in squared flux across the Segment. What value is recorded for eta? -41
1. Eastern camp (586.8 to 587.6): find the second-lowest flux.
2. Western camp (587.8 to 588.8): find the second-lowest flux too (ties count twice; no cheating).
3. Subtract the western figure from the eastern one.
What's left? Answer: 2.0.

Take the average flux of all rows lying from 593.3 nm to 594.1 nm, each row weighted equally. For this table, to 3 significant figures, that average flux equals 12.7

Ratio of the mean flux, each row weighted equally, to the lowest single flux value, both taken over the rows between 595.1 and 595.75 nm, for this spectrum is 1.05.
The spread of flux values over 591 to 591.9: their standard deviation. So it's 1.0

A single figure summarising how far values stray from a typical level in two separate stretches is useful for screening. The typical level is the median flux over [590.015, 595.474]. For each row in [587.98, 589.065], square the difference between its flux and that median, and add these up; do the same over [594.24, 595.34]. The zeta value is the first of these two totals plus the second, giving 107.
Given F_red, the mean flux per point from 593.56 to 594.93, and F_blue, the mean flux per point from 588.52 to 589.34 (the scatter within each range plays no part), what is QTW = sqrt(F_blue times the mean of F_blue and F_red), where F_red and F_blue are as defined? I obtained 8.9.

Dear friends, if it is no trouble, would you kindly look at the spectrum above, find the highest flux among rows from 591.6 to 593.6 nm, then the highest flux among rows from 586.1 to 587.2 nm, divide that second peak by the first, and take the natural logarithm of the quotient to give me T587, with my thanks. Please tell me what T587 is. 0.157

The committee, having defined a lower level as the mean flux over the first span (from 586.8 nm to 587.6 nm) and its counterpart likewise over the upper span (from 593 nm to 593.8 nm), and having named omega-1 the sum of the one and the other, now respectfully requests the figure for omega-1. 26.0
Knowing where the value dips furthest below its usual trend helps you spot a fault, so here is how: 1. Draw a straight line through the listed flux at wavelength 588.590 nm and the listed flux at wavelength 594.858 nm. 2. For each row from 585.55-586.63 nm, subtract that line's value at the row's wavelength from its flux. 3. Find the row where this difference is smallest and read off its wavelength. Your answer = 586.561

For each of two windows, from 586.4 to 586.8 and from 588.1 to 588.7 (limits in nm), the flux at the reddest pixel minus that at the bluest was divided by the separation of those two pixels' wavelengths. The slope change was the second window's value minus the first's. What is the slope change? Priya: 6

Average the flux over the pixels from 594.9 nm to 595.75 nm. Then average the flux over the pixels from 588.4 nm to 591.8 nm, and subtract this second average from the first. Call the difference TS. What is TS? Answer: 2.6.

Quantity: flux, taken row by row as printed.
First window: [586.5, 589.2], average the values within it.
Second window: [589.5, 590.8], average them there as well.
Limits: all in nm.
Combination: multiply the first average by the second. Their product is 102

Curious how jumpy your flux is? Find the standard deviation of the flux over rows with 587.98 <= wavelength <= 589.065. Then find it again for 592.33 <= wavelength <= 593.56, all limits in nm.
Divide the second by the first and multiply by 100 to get 25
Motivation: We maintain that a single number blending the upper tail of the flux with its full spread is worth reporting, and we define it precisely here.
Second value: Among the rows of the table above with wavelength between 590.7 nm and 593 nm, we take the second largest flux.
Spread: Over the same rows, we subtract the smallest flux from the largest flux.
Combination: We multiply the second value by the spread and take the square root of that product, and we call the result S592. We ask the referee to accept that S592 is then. 6.4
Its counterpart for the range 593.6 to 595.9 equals 7.2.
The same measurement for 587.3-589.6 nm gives 10.9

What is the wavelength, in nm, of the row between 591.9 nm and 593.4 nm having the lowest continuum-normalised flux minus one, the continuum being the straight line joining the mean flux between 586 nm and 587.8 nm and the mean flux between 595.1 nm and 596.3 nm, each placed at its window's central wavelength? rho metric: 592.534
